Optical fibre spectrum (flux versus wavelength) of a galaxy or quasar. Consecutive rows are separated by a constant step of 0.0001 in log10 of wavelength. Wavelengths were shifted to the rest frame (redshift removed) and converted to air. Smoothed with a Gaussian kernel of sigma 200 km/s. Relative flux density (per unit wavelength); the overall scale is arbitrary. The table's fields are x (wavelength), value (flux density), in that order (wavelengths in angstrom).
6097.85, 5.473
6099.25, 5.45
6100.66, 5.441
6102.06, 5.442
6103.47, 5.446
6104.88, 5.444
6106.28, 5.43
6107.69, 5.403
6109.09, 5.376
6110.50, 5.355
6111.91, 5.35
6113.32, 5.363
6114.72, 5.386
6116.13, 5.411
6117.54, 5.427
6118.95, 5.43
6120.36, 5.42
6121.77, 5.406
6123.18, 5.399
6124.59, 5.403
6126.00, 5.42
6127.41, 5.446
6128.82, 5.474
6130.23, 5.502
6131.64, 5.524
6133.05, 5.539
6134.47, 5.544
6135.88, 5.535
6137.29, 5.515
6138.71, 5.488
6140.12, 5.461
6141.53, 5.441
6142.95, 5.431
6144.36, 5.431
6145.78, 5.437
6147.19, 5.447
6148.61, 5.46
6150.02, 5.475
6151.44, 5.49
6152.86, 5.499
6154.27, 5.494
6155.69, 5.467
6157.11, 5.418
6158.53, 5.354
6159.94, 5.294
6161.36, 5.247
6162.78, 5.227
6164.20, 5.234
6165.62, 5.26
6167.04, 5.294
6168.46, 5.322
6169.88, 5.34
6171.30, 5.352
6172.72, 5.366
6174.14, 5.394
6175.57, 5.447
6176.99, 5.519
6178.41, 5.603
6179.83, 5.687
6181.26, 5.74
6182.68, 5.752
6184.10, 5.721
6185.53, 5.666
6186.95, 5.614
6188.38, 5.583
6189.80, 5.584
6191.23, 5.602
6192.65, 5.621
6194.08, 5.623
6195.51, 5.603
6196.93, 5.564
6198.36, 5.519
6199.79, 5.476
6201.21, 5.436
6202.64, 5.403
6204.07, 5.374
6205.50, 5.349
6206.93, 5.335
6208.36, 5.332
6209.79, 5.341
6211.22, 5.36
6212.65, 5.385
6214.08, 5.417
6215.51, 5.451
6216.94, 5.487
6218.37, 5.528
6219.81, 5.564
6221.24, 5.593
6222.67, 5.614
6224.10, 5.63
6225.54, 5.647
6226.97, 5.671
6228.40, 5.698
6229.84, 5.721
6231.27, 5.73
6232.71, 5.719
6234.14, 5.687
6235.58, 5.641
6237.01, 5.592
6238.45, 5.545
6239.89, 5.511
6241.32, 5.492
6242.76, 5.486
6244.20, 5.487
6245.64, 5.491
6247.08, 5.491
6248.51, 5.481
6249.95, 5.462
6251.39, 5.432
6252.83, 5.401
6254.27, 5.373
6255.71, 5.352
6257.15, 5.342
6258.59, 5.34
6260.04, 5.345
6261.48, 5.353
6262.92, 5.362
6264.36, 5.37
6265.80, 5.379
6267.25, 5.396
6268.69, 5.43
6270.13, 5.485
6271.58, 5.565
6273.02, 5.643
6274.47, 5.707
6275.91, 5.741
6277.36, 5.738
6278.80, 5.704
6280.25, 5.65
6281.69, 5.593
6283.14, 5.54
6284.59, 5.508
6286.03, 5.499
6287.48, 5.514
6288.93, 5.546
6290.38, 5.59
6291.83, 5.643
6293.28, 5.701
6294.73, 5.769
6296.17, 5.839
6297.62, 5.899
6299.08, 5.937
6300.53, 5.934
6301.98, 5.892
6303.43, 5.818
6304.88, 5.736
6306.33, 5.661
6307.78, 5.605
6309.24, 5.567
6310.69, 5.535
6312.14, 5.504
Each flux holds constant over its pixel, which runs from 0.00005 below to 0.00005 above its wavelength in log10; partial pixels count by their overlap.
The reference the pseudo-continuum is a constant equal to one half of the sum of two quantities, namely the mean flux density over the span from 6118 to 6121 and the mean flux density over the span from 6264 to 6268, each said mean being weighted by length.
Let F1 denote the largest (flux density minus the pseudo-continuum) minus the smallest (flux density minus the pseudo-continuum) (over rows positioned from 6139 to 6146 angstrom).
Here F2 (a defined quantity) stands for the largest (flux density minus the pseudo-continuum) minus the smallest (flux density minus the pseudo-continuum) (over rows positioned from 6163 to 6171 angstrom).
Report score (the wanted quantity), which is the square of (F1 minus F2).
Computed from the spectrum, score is 0.006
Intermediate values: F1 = 0.03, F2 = 0.106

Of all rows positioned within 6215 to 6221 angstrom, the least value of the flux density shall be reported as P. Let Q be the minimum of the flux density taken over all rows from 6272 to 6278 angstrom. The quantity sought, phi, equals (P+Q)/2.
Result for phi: 5.55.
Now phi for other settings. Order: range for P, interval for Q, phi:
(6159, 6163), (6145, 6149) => 5.33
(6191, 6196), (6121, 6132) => 5.50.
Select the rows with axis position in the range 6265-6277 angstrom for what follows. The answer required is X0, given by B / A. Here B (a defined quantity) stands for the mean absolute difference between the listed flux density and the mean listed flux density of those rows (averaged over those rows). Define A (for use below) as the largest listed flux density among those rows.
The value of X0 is 0.0210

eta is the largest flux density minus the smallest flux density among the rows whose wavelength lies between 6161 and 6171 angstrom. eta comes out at 0.11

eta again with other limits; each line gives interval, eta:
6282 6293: 0.14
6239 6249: 0.03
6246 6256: 0.14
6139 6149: 0.03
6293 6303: 0.24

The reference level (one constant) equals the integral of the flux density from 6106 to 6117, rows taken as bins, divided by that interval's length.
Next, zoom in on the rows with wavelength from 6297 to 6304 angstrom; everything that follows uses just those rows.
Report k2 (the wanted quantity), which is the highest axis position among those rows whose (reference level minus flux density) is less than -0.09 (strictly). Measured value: 6303.43 angstrom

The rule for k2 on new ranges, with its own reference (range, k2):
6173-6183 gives 6182.68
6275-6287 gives 6286.03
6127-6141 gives 6138.71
